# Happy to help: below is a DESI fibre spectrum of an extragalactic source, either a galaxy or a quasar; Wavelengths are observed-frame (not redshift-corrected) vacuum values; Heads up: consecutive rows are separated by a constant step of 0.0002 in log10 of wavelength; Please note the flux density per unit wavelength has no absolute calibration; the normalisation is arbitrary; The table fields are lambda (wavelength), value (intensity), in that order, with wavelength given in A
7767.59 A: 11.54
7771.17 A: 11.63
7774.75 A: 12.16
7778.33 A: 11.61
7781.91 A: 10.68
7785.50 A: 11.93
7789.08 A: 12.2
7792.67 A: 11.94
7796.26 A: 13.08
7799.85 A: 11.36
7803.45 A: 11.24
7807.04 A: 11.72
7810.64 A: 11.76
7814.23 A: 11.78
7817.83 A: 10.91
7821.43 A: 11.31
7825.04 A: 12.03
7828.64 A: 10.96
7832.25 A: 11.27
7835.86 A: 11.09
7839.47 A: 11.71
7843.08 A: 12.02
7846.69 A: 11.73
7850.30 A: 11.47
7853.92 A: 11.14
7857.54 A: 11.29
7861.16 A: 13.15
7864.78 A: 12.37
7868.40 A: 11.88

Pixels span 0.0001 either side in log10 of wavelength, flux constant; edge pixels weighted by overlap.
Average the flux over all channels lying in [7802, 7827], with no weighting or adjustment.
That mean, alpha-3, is 11.54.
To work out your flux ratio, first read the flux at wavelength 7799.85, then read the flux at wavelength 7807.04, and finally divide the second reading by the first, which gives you 1.03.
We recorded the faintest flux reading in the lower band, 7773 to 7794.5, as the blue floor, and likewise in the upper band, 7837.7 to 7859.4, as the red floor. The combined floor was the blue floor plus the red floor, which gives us 21.8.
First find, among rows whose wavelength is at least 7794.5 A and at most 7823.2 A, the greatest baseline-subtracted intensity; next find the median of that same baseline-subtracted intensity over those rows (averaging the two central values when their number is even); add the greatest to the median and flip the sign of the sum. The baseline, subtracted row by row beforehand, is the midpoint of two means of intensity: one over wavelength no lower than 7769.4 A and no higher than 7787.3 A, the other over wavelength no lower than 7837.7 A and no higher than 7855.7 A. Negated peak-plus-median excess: -1.4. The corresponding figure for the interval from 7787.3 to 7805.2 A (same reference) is -1.8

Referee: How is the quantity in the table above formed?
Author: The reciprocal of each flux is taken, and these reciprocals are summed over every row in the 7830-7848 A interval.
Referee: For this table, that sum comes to 0.433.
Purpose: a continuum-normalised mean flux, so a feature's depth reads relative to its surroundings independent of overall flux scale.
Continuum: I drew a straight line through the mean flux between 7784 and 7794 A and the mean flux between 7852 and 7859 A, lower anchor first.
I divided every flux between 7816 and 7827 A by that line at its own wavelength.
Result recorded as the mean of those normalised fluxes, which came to 0.98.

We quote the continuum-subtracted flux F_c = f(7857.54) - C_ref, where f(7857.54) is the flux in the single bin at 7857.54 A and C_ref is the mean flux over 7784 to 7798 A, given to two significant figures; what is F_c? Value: -1.0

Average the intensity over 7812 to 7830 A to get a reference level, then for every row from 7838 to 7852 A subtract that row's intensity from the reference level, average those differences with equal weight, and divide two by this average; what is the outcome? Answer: -6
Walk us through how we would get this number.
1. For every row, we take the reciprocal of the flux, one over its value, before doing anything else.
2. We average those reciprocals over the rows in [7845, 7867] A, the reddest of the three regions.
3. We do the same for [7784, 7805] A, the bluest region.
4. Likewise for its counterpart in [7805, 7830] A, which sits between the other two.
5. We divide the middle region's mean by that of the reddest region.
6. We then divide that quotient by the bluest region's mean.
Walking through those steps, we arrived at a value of 12.3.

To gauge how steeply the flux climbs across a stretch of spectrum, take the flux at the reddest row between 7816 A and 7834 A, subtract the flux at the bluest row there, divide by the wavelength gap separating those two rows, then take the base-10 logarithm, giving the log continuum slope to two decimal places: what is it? -1.60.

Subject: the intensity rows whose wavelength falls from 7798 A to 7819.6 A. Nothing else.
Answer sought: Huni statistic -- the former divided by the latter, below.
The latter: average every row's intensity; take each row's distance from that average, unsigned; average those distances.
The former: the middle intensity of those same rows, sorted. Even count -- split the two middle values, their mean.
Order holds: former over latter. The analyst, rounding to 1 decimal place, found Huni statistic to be 39.6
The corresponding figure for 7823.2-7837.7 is 32.3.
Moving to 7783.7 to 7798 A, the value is 30.5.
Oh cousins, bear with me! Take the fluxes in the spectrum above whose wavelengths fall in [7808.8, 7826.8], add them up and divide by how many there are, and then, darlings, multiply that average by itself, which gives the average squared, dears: 134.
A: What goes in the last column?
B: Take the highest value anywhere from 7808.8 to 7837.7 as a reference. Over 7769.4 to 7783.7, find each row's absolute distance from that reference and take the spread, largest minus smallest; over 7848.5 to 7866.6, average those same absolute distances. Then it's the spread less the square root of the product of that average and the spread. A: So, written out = 0.28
